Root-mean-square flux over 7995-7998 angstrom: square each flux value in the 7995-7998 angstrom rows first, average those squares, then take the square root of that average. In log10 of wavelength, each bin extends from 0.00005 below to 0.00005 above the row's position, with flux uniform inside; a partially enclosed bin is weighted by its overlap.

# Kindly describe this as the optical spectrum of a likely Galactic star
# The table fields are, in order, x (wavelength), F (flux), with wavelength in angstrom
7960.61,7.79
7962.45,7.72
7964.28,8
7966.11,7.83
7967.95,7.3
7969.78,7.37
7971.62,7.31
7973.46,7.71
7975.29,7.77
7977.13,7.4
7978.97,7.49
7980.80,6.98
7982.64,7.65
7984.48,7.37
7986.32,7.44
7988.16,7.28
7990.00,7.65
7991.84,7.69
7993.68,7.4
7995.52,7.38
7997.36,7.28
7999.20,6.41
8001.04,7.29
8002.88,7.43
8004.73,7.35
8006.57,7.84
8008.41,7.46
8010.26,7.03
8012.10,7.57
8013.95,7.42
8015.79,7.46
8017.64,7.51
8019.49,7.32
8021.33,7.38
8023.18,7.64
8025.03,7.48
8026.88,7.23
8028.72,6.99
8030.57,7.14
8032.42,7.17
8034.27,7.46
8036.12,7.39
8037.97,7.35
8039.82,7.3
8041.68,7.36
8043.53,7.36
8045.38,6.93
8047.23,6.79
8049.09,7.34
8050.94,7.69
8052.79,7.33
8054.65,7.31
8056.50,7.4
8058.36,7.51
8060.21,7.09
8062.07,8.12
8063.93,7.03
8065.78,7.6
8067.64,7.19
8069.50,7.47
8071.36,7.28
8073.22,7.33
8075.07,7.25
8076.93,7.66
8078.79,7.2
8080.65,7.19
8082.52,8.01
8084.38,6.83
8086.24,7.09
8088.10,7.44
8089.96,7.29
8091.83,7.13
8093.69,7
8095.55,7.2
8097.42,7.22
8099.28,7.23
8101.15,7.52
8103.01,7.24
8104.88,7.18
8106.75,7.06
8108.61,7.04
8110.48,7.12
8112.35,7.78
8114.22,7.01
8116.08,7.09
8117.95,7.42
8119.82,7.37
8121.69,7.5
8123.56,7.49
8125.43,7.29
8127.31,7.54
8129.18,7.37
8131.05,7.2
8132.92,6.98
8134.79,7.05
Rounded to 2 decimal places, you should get 7.33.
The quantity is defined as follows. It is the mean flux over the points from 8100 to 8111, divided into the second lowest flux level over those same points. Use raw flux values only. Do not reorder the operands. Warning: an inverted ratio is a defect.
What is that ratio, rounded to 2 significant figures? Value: 0.98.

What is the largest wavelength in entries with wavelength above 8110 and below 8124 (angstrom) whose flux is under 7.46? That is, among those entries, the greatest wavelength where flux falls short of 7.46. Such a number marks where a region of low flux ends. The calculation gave 8119.82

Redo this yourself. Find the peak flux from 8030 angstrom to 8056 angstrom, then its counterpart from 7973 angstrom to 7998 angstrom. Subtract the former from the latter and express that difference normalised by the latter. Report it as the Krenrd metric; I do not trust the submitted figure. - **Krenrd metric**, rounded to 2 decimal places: 0.01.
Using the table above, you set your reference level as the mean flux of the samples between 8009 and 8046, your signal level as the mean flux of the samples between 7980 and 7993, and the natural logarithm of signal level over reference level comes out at 0.015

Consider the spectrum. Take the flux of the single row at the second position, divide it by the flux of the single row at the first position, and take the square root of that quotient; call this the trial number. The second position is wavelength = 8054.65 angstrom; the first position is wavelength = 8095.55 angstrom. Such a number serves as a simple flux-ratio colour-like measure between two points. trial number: 1.01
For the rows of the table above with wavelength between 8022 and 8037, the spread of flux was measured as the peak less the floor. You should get 0.65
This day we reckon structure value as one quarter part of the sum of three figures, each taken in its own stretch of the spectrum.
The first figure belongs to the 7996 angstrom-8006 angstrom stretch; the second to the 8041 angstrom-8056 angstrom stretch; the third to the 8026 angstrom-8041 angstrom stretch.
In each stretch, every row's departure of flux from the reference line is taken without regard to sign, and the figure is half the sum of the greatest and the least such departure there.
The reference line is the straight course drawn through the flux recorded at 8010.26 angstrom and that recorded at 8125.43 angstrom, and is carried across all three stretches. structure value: 0.258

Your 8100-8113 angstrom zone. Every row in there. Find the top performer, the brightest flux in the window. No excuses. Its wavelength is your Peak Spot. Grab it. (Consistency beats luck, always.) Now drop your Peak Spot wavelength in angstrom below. 8112.35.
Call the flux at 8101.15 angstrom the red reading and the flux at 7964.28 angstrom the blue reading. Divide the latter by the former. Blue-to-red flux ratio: 1.06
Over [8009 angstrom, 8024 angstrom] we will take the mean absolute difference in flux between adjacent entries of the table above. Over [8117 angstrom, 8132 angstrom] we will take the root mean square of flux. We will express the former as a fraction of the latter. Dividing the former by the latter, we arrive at 0.025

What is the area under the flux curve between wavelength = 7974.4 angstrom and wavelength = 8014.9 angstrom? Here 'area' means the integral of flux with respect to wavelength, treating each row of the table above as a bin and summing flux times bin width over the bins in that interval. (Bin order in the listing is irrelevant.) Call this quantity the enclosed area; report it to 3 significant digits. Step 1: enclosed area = 299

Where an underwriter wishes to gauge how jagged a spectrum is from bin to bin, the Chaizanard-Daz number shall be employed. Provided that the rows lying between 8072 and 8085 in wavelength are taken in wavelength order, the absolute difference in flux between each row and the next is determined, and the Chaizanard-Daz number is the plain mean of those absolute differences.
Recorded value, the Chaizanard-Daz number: 0.49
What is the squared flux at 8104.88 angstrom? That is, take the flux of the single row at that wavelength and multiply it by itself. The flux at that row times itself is 52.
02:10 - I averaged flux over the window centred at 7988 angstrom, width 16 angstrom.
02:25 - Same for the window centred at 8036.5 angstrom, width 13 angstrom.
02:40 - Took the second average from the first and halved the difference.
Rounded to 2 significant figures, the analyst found 0.058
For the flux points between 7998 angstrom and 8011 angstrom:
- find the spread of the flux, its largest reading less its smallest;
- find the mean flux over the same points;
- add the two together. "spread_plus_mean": 8.69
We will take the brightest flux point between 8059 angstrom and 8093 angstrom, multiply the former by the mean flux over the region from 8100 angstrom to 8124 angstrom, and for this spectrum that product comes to 59.2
